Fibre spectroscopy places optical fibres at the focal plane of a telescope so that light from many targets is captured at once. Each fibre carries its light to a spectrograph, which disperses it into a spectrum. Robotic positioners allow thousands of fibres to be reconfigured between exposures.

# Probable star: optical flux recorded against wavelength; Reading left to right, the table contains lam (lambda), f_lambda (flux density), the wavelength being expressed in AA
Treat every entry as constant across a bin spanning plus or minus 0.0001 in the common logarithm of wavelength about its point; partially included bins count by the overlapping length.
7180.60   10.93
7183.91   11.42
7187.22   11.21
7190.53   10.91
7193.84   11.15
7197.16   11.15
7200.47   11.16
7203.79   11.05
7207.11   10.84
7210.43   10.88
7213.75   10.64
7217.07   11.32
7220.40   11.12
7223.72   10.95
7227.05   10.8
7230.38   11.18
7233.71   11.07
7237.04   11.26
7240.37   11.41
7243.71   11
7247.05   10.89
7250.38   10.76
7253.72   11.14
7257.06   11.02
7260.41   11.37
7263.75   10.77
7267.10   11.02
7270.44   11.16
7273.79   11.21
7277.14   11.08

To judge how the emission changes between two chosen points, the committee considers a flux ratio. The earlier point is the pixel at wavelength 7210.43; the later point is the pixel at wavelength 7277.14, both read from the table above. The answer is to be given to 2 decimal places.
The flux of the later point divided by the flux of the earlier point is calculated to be 1.02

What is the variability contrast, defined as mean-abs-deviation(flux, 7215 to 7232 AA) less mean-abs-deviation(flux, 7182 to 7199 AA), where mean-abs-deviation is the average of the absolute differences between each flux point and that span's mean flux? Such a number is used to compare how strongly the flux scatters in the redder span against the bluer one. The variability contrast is 0.042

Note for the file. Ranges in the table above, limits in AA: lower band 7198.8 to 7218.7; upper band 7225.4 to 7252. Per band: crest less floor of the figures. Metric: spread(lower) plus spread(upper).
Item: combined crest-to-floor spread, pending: 1.33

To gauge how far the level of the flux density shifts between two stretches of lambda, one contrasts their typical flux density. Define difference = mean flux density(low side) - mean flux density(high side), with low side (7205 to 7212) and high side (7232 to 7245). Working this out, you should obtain -0.32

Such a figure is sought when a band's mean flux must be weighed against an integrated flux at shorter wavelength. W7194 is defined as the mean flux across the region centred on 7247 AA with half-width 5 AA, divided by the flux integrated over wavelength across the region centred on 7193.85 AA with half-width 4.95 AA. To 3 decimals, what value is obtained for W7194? 0.099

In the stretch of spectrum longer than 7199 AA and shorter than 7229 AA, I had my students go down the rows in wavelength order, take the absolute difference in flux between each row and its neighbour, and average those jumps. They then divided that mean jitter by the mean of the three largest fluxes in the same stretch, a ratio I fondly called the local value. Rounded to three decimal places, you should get 0.020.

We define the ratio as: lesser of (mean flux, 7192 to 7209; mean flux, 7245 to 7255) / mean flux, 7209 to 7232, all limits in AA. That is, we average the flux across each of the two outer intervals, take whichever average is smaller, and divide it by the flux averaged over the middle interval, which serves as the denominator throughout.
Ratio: 0.995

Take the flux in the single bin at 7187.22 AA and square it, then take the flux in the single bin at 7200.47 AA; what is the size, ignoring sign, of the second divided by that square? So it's 0.0888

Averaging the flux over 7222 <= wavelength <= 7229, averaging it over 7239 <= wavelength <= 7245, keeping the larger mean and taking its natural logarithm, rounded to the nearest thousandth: 2.416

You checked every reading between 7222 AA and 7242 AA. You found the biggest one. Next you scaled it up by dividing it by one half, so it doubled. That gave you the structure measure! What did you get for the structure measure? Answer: 22.8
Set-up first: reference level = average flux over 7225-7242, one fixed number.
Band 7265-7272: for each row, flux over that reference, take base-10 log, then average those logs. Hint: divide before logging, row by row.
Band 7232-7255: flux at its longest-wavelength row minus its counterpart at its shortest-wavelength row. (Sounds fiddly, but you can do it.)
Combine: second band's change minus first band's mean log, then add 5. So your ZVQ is 5.1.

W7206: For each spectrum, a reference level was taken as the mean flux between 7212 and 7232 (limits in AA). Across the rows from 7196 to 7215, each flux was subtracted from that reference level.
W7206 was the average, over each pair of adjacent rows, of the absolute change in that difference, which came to 0.12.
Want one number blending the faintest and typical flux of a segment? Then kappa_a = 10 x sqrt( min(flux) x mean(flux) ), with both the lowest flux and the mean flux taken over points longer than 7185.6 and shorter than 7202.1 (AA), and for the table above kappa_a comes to 110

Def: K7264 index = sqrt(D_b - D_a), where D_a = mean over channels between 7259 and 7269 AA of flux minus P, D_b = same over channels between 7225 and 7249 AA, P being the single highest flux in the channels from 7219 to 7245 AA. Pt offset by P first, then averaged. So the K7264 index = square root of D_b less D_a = 0.18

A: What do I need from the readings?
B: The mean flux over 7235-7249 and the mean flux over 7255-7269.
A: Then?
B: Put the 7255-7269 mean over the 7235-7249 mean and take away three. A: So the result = -2.01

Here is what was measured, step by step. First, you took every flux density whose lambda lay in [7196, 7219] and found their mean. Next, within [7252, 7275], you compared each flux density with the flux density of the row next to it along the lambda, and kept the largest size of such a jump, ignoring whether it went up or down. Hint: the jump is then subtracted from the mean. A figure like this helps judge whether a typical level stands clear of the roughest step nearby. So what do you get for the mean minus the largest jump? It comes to 10.4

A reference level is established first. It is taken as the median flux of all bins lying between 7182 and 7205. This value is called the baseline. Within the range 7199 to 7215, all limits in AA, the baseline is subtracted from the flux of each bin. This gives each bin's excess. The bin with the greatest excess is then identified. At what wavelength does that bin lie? 7200.47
